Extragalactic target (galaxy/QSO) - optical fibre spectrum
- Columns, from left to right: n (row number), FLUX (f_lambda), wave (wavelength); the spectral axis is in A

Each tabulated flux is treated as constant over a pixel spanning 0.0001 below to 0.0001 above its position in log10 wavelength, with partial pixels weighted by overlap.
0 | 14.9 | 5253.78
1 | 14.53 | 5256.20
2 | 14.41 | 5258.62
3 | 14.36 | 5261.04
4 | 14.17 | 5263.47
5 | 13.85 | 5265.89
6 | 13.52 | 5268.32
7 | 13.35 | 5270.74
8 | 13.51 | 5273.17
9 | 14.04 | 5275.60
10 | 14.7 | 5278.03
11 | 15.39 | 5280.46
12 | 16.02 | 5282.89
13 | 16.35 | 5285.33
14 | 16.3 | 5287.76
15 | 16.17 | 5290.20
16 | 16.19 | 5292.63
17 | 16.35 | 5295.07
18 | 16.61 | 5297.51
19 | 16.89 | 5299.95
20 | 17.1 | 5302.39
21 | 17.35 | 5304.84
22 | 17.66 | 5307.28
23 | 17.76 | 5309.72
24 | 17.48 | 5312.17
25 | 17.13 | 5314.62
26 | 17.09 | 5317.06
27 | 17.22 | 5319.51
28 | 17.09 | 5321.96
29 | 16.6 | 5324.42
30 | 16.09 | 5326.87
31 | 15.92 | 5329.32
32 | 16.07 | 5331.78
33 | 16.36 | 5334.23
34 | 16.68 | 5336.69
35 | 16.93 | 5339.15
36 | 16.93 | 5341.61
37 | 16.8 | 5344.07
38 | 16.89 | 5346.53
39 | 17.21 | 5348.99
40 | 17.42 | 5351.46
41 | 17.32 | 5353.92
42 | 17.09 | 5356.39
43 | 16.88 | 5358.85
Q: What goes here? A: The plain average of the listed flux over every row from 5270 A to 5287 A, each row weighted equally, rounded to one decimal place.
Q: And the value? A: 14.8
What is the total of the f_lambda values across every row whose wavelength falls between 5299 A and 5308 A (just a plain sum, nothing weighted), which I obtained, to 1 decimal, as 69.0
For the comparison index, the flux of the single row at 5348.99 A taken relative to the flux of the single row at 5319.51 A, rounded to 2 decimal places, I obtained 1.00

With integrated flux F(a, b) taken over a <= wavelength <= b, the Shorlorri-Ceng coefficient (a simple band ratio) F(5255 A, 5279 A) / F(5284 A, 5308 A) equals 0.84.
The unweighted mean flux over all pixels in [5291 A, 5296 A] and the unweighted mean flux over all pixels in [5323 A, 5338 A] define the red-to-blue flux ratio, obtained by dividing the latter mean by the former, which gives 1.00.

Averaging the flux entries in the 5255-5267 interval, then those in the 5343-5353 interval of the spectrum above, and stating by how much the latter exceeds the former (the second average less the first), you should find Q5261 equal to 2.8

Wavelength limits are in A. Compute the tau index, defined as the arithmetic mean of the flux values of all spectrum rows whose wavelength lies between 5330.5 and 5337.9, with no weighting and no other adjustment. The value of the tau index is 16.4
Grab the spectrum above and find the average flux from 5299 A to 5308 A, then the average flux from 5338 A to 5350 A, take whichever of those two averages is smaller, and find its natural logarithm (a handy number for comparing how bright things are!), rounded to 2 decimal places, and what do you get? 2.83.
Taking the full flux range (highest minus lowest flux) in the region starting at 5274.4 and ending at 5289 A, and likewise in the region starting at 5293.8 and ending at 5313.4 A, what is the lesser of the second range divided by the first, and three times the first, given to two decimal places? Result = 0.61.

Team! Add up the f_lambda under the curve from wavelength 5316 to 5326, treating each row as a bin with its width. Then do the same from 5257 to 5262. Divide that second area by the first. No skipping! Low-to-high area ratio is 0.42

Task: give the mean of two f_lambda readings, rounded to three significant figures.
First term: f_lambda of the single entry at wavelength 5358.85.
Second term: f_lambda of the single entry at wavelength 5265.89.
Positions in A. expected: 15.4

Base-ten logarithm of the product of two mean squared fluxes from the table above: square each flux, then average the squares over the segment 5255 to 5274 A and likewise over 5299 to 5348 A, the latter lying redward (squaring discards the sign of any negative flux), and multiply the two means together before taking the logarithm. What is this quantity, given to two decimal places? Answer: 4.75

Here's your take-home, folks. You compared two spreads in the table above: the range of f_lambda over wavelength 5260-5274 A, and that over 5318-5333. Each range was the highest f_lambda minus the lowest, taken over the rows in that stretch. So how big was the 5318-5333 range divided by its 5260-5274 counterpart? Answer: 1.3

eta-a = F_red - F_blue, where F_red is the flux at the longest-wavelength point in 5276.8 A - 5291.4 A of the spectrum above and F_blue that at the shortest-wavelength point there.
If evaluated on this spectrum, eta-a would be 1.5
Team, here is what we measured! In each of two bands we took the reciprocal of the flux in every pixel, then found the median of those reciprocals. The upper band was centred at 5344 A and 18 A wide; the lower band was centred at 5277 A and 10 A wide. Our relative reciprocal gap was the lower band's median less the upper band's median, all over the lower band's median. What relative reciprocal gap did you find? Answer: 0.15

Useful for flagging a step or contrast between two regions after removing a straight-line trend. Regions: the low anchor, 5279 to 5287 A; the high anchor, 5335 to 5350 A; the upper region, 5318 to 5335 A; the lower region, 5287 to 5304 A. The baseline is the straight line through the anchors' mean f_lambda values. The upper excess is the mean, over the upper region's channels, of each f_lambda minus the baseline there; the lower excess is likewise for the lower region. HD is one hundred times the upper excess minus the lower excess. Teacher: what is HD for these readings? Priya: -56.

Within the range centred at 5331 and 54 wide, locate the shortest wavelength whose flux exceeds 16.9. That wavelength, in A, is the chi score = 5304.84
